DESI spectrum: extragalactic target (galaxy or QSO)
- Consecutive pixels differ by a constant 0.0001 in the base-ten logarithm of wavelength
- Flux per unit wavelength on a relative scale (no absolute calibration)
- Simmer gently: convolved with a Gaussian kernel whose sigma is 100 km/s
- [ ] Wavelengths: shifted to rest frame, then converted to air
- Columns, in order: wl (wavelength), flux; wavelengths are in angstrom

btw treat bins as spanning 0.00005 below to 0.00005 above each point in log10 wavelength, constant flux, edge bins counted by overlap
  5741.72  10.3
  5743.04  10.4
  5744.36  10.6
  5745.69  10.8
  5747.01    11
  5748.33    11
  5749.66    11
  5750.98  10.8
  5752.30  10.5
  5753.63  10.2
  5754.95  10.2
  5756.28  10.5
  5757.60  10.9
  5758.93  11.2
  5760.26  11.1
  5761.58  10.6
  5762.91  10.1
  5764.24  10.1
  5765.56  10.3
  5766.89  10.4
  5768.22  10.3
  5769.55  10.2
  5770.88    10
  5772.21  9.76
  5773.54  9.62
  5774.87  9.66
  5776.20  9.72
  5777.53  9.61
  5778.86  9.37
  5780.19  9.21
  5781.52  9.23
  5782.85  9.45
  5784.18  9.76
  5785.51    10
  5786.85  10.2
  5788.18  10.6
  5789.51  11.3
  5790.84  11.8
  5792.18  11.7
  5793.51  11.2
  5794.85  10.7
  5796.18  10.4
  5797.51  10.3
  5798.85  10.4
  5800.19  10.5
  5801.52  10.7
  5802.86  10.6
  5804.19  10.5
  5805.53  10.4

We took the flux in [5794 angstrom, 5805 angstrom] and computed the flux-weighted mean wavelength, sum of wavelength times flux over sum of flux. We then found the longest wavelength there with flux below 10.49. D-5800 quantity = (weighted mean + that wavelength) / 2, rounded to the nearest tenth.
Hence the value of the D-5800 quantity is 5799.2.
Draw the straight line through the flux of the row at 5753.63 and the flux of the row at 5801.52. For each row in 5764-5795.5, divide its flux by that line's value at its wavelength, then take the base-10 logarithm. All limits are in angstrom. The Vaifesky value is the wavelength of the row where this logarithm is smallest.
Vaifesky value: 5780.19 angstrom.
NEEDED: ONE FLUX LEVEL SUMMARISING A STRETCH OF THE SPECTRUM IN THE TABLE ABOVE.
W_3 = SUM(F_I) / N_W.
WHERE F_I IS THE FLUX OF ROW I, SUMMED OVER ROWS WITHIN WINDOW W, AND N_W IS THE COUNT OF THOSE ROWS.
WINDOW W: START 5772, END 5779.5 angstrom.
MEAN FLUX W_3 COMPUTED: 9.6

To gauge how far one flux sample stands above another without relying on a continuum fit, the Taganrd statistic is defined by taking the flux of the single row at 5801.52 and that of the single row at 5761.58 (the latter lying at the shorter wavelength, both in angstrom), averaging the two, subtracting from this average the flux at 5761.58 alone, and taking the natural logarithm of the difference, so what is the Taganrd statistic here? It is -3.0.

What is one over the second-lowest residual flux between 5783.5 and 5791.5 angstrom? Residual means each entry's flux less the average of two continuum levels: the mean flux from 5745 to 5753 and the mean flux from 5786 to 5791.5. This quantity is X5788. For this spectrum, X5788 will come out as -1.1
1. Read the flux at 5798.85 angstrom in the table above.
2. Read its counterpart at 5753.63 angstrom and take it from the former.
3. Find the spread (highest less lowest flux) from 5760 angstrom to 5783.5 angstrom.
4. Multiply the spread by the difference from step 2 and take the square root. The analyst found 0.61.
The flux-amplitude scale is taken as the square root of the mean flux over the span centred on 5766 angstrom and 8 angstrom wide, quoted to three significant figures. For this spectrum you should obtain 3.20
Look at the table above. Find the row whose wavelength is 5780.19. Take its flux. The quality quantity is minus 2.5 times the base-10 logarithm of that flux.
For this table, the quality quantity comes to -2.41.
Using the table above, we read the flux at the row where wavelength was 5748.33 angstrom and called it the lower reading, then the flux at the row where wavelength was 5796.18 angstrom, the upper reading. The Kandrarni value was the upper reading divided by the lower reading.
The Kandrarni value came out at 0.95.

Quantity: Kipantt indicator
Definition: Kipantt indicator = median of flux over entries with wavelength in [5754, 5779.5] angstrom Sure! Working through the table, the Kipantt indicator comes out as 10.2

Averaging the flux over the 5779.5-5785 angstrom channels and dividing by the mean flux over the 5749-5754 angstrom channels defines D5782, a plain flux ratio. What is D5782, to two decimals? 0.89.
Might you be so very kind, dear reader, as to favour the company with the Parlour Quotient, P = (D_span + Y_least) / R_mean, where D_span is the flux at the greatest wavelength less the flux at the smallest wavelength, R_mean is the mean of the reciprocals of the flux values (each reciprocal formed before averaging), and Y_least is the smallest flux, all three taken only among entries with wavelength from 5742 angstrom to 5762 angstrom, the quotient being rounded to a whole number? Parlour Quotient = 111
